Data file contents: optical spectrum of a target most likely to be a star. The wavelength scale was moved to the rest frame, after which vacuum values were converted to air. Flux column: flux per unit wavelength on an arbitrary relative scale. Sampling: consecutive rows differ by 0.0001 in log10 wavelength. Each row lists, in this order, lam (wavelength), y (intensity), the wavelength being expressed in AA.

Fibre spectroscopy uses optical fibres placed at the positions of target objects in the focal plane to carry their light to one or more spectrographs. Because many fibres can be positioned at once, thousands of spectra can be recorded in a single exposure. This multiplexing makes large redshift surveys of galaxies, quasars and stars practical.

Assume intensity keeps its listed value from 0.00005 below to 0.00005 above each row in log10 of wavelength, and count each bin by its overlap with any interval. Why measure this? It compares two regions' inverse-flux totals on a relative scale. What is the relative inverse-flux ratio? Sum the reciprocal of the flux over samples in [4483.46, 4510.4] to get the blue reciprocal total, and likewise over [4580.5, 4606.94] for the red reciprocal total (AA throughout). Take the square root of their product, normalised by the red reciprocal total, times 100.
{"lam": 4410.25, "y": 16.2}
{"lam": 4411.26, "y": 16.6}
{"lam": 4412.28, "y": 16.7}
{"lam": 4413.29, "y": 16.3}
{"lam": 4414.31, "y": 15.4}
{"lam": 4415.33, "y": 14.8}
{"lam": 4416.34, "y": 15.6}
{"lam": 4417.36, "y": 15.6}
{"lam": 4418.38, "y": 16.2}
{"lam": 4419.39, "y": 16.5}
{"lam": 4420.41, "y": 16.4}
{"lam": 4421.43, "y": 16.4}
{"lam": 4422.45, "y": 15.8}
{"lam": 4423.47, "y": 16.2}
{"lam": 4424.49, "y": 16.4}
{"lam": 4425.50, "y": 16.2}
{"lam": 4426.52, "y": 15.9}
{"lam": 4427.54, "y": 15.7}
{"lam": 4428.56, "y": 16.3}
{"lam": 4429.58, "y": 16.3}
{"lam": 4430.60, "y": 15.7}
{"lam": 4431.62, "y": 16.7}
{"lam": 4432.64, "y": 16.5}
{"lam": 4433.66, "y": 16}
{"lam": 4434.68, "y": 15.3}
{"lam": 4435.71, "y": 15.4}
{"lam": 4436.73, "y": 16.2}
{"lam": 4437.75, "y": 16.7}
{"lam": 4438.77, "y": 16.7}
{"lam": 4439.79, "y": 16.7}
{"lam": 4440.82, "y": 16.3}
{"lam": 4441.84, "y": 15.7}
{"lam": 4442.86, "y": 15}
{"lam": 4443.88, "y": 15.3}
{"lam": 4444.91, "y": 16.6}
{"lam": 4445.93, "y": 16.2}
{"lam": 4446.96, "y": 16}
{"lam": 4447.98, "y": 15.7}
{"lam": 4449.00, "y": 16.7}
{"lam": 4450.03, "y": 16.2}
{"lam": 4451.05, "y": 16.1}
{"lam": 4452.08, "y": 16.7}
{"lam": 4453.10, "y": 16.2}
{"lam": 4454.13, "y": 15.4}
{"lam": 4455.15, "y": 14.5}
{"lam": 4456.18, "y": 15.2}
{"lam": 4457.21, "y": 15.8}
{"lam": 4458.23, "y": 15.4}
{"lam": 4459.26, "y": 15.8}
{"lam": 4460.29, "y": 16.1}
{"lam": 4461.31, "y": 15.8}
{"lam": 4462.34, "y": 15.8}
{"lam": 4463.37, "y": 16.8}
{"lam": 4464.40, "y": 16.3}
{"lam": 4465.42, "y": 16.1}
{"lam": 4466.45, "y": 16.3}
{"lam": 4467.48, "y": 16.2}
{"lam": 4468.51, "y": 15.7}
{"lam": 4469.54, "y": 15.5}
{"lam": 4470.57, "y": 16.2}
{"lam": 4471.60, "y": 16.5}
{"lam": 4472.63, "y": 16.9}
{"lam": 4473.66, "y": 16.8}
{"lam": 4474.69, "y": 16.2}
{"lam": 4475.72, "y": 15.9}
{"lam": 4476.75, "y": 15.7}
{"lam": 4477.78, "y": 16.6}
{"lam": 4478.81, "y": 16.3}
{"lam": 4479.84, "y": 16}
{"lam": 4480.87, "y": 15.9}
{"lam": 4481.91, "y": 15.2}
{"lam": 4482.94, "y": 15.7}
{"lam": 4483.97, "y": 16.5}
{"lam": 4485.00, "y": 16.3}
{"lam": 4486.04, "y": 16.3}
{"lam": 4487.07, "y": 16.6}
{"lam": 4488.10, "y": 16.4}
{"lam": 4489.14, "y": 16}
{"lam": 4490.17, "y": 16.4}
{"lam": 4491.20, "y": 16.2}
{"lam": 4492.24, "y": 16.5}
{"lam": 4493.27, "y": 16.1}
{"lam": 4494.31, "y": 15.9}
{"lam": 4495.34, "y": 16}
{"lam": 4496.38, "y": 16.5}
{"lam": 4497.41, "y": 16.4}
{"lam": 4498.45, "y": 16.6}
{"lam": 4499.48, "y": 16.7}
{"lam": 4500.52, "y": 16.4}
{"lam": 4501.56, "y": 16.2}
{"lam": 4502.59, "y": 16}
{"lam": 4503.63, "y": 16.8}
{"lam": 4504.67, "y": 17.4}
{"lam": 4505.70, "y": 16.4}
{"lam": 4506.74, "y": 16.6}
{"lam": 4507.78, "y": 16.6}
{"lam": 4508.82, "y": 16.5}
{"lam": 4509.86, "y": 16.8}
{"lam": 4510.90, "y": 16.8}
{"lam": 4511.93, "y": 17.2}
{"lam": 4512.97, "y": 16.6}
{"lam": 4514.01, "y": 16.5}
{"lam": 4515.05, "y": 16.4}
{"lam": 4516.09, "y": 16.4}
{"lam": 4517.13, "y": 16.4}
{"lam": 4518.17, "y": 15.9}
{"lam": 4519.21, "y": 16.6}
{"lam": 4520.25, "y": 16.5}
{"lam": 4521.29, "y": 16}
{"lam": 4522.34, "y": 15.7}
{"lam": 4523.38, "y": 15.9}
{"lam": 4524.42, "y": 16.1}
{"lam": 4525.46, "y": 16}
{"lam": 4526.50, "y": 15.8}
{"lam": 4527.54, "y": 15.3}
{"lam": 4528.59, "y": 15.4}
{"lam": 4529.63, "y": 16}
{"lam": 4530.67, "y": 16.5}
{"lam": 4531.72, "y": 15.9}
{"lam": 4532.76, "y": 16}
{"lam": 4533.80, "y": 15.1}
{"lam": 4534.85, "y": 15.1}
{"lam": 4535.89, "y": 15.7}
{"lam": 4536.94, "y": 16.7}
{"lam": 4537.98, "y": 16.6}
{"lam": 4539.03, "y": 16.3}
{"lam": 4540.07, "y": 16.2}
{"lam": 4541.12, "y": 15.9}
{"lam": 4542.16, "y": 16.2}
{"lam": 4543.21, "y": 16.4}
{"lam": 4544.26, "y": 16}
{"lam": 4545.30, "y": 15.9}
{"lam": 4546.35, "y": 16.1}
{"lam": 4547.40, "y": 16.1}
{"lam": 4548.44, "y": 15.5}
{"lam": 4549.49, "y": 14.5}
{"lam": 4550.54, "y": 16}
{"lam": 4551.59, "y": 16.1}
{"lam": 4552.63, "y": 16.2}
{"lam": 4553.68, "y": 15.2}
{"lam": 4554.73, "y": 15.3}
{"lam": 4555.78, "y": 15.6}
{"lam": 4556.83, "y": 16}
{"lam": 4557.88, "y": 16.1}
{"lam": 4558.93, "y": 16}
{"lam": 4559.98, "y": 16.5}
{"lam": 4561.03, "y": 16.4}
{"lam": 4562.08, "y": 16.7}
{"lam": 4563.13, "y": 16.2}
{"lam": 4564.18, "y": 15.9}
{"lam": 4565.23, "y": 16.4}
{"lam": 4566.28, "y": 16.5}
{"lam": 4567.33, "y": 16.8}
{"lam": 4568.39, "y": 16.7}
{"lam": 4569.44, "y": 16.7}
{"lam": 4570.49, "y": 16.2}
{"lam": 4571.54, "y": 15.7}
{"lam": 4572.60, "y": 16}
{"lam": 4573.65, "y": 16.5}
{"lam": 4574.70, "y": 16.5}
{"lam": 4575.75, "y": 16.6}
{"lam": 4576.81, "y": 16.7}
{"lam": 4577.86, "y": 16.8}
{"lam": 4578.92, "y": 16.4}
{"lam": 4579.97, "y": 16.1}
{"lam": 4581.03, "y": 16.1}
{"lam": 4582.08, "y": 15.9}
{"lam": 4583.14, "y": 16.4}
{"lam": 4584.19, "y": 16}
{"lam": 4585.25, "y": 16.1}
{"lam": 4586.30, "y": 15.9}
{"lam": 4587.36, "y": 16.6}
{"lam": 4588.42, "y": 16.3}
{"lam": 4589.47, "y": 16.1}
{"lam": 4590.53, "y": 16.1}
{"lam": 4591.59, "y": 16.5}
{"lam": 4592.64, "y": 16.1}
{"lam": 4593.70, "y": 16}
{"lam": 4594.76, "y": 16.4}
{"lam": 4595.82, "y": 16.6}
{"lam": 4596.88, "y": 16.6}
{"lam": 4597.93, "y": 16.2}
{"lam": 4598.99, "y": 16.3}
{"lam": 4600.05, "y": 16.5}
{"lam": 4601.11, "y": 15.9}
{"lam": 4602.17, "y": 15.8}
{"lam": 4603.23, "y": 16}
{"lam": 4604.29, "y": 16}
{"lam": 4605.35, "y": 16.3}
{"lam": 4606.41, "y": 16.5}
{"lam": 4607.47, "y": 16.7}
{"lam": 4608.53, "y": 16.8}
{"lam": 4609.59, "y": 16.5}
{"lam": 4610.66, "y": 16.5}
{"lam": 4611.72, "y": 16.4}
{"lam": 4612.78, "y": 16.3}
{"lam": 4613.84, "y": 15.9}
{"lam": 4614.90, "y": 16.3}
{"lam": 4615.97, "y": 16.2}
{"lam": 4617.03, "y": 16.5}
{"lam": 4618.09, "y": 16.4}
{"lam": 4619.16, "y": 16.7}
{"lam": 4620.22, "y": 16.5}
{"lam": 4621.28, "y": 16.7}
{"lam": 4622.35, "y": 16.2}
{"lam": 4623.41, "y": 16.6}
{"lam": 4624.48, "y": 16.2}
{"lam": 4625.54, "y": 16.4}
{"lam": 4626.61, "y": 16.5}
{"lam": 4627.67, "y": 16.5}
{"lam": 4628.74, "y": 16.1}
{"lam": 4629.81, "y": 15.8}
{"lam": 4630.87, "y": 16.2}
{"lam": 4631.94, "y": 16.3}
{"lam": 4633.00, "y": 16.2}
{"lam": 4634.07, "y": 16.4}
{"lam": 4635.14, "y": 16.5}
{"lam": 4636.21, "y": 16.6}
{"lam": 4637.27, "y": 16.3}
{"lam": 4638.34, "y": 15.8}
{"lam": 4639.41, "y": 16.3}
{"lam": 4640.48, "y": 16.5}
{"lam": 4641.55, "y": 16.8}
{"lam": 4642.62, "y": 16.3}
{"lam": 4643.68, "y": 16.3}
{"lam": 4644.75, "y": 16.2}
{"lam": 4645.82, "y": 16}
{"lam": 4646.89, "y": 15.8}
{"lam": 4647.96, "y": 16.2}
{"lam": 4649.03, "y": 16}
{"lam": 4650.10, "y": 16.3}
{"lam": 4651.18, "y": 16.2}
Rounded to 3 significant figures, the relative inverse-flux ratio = 101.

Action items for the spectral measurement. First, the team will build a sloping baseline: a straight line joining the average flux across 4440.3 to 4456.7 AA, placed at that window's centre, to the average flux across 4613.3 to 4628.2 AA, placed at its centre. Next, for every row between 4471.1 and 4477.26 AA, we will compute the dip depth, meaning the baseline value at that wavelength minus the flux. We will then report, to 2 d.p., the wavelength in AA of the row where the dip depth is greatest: 4476.75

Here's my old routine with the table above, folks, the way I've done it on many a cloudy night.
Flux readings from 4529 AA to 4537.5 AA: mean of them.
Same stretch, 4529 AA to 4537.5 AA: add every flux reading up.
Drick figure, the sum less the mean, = 111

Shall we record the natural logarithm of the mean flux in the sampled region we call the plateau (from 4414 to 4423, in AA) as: 2.76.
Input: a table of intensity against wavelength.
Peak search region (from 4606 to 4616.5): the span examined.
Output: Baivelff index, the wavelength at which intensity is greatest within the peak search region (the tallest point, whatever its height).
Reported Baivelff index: 4608.53 AA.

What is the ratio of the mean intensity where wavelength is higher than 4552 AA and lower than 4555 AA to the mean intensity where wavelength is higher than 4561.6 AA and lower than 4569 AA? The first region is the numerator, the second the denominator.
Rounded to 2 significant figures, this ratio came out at 0.95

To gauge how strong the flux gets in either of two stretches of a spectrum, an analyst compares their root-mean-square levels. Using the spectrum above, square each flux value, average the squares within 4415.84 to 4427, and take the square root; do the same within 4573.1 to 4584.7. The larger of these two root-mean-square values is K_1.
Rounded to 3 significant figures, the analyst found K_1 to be 16.4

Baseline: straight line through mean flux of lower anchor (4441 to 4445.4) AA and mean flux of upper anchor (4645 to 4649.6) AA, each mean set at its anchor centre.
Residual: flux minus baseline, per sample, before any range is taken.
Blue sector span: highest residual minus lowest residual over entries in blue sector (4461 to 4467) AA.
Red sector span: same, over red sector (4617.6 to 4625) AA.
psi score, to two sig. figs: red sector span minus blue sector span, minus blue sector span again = -1.5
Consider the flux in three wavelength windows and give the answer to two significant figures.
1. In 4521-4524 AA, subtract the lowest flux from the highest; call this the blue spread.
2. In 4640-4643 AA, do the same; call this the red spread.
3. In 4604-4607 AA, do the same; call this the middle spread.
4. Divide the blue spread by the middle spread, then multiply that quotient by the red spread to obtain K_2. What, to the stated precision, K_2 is 0.30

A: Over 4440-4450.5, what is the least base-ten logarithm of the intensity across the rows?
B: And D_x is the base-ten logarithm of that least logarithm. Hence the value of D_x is 0.070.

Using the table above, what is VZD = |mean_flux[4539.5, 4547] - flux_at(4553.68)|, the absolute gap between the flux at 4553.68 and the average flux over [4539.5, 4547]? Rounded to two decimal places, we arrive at 0.90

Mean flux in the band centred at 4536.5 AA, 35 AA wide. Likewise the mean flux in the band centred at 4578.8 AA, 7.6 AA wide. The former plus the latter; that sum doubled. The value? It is 64.6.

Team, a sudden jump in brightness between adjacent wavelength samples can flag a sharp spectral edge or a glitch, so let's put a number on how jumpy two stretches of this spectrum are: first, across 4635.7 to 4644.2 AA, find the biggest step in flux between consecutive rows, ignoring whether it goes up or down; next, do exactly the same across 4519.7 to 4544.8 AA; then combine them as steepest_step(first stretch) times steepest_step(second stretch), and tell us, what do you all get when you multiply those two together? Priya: 0.50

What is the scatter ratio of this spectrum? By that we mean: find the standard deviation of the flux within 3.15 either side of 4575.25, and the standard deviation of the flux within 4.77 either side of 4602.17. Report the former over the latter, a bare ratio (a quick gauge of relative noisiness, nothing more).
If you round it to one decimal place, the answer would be 1.1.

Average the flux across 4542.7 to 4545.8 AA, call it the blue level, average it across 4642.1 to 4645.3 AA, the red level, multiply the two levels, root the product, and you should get 16.2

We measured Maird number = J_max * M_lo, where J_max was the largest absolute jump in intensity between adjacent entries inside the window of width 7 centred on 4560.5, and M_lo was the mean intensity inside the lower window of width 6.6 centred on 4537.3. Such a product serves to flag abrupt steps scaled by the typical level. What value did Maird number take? 8.0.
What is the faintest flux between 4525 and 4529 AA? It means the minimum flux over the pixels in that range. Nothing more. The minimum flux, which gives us 15.3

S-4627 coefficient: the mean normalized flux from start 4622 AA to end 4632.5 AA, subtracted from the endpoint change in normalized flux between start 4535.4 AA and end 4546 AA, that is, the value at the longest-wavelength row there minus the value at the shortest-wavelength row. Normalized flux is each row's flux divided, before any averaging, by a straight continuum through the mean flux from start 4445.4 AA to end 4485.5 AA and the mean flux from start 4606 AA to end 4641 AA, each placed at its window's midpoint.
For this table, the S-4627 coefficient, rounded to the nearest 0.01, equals -0.98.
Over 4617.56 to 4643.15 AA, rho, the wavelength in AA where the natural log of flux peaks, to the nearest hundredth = 4641.55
